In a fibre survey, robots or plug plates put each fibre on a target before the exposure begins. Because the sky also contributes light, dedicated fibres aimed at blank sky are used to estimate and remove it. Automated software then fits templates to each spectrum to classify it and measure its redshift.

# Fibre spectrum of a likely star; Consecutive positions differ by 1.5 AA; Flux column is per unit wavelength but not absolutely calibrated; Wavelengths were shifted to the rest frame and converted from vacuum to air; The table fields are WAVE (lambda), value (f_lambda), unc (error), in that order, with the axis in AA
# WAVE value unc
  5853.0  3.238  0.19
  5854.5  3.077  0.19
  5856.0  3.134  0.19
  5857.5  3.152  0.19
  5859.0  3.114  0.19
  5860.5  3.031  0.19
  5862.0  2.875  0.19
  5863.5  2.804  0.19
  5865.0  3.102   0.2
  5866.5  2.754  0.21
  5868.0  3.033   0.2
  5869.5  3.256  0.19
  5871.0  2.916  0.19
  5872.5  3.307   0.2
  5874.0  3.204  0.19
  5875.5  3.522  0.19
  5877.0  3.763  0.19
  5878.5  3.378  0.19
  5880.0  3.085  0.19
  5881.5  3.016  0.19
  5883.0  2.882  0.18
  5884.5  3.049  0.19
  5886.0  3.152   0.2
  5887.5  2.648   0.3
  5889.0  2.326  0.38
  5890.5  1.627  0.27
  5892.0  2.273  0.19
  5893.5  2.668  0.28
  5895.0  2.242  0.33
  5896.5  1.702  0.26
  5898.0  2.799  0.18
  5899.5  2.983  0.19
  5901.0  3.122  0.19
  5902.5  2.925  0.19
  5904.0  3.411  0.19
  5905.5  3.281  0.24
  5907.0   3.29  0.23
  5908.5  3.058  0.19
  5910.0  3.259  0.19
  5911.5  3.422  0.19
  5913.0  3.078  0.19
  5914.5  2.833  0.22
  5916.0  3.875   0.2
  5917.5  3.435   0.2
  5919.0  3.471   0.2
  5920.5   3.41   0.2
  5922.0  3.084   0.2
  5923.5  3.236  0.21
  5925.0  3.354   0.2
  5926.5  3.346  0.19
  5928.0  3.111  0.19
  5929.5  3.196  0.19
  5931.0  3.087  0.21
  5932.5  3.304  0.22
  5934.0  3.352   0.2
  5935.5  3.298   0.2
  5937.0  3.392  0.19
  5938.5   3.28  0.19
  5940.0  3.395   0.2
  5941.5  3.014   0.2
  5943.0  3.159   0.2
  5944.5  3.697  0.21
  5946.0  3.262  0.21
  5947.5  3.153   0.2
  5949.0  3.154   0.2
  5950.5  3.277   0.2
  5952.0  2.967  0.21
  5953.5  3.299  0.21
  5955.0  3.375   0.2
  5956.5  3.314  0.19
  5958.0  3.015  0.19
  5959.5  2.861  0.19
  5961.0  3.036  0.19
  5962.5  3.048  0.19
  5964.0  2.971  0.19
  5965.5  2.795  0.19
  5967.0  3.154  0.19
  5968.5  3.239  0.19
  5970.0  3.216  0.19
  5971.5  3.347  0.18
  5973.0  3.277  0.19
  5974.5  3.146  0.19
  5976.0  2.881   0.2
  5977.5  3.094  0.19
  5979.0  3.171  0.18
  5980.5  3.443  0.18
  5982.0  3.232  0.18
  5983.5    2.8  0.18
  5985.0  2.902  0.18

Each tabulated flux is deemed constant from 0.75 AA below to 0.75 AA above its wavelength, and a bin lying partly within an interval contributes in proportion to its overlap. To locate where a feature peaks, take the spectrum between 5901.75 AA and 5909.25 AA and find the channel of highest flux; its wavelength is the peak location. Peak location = 5904.0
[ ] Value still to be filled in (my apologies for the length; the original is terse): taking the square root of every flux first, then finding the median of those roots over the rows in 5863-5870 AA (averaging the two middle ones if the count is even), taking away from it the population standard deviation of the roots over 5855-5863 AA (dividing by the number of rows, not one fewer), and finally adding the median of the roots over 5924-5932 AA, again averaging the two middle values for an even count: 3.50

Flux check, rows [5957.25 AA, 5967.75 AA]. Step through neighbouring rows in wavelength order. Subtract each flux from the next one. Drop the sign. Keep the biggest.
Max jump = 0.36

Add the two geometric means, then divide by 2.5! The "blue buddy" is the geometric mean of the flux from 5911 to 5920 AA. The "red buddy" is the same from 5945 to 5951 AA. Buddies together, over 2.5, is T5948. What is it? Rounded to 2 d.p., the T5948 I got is 2.62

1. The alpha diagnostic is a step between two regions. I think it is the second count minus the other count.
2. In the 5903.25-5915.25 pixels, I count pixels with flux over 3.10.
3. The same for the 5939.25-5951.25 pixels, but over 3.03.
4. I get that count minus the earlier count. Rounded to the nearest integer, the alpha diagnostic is 2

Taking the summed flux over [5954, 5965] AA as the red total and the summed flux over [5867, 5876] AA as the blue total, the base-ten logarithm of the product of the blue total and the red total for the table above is 2.62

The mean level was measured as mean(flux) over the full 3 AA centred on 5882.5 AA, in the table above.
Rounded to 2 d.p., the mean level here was 2.95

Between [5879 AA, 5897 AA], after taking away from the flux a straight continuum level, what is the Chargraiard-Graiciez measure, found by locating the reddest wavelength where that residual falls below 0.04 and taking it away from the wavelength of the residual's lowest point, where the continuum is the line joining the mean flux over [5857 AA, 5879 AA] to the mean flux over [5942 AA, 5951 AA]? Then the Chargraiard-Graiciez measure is -6.0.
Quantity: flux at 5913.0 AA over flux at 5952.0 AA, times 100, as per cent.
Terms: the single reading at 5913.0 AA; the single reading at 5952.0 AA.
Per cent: 104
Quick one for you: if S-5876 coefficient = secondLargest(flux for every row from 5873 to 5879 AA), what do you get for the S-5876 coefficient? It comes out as 3.522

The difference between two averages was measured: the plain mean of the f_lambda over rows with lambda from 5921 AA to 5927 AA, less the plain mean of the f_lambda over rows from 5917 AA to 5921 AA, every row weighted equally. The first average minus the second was -0.18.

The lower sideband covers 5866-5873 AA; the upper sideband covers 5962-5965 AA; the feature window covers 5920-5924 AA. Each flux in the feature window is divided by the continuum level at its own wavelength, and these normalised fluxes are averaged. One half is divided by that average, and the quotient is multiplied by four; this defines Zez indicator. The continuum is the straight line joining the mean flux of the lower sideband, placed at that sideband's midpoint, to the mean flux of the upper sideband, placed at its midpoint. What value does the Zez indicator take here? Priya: 1.87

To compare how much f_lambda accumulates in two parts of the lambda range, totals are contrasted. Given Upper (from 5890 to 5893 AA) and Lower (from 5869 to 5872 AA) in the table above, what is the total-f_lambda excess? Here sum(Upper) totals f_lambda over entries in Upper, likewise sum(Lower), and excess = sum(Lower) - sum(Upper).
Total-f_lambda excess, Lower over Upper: 2.3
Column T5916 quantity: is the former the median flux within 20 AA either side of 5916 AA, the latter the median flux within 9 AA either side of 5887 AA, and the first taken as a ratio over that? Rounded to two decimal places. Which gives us 1.17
